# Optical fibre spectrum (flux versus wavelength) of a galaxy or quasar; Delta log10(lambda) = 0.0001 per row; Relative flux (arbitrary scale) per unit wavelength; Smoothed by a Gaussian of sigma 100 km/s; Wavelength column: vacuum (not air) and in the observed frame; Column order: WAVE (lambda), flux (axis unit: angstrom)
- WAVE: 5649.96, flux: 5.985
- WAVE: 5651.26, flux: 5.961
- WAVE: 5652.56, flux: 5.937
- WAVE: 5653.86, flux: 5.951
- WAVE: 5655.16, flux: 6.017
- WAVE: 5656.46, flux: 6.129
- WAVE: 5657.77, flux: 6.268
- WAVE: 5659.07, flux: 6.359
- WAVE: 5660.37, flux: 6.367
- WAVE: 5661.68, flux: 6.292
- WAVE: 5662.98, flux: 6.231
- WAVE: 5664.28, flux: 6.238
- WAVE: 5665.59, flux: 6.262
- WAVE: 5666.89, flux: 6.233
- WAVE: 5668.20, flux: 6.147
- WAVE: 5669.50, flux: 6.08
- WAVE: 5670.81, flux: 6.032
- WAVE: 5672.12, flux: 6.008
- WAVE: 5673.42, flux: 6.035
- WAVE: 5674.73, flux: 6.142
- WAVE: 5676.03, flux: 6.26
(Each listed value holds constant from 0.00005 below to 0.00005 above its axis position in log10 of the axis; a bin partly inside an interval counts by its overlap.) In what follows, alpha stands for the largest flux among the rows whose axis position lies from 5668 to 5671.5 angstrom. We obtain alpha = 6.147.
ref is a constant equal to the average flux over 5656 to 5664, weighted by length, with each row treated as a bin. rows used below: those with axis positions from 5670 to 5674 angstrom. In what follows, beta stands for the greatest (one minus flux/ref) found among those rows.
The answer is 0.04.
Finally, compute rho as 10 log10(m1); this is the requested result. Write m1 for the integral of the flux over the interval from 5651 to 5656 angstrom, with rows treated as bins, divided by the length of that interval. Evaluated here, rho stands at 7.77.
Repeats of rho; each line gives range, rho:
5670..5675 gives 7.81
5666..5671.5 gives 7.87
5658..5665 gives 7.99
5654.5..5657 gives 7.84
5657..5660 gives 8.00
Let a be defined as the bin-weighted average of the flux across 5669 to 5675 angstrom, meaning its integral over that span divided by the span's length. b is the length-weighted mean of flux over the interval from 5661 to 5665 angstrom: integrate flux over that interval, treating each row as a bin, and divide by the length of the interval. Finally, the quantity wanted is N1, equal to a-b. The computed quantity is -0.20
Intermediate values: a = 6.05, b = 6.25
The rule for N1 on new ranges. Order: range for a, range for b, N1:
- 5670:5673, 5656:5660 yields -0.24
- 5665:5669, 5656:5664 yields -0.06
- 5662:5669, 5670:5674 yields 0.21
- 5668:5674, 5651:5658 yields 0.02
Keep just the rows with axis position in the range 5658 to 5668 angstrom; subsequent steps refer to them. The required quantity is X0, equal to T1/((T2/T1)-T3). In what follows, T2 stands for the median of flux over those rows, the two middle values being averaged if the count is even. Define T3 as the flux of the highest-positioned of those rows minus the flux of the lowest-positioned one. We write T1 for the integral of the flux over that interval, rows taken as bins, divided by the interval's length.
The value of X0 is 5.6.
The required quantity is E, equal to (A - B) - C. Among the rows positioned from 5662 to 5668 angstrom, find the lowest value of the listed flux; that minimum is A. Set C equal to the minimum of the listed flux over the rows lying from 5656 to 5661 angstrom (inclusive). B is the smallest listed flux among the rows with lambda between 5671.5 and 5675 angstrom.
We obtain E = -5.91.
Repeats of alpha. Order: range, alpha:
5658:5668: 6.367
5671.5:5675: 6.142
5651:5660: 6.359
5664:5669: 6.262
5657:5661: 6.367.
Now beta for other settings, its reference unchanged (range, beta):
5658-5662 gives 0.00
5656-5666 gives 0.02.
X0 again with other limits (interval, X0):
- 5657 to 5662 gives 6.4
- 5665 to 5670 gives 5.2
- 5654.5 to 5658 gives 8.1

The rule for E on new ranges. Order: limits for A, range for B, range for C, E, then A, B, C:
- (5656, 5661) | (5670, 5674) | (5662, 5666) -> -6.11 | 6.129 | 6.008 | 6.231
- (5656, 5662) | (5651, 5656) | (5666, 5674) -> -5.82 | 6.129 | 5.937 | 6.008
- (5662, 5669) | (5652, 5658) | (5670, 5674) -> -5.80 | 6.147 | 5.937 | 6.008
